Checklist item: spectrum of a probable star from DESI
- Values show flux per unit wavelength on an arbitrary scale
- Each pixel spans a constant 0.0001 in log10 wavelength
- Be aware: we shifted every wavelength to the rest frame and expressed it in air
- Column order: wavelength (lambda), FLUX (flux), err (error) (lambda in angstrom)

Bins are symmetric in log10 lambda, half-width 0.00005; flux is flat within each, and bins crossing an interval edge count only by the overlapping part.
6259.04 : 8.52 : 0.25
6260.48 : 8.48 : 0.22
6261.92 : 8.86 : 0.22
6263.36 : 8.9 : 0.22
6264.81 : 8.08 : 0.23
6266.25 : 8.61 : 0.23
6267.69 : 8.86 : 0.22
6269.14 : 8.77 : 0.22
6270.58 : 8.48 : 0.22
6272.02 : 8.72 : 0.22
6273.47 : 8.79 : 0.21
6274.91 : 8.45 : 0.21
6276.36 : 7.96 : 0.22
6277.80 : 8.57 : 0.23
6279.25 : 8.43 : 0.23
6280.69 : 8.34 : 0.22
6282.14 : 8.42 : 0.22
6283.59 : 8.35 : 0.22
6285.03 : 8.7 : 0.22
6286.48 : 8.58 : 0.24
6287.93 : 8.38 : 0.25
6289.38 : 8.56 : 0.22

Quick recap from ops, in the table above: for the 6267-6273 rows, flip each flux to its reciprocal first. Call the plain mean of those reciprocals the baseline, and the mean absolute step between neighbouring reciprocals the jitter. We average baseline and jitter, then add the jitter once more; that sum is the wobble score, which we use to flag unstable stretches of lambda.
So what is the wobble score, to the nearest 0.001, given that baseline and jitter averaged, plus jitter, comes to 0.062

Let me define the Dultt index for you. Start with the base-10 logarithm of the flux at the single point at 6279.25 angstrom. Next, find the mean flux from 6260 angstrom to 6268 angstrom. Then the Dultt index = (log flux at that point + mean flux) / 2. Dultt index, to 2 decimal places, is 4.78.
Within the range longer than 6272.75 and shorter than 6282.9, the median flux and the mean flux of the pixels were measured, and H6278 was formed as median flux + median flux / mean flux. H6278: 9.43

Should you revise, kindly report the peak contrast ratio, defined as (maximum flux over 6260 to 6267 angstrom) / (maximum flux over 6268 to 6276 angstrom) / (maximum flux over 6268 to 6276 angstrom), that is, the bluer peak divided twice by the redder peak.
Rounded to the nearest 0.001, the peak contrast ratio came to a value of 0.115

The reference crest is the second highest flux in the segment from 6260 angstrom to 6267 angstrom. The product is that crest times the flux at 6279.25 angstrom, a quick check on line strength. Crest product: 75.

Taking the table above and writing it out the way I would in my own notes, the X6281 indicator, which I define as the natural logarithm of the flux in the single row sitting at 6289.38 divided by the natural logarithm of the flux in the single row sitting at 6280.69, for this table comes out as 1.01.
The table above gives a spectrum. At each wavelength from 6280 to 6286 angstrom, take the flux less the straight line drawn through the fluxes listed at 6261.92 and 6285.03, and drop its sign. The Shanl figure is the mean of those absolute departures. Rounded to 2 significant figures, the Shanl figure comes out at 0.26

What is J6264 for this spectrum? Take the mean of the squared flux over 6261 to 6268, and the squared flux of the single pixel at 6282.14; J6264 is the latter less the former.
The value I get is -4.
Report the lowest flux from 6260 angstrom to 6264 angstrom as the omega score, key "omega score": 8.48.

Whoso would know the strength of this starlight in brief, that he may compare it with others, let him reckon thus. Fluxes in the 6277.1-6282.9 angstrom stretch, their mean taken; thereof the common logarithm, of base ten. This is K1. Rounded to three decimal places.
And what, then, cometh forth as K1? 0.926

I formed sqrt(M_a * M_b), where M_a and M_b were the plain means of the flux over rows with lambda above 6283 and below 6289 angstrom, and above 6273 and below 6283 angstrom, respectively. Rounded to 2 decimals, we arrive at 8.46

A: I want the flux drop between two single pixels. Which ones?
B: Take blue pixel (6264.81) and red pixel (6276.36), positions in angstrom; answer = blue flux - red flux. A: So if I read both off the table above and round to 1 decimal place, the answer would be 0.1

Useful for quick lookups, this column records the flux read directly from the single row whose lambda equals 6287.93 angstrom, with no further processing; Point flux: 8.38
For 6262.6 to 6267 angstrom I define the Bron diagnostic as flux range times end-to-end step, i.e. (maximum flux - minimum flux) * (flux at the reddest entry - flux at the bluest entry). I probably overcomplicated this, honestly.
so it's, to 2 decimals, -0.24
